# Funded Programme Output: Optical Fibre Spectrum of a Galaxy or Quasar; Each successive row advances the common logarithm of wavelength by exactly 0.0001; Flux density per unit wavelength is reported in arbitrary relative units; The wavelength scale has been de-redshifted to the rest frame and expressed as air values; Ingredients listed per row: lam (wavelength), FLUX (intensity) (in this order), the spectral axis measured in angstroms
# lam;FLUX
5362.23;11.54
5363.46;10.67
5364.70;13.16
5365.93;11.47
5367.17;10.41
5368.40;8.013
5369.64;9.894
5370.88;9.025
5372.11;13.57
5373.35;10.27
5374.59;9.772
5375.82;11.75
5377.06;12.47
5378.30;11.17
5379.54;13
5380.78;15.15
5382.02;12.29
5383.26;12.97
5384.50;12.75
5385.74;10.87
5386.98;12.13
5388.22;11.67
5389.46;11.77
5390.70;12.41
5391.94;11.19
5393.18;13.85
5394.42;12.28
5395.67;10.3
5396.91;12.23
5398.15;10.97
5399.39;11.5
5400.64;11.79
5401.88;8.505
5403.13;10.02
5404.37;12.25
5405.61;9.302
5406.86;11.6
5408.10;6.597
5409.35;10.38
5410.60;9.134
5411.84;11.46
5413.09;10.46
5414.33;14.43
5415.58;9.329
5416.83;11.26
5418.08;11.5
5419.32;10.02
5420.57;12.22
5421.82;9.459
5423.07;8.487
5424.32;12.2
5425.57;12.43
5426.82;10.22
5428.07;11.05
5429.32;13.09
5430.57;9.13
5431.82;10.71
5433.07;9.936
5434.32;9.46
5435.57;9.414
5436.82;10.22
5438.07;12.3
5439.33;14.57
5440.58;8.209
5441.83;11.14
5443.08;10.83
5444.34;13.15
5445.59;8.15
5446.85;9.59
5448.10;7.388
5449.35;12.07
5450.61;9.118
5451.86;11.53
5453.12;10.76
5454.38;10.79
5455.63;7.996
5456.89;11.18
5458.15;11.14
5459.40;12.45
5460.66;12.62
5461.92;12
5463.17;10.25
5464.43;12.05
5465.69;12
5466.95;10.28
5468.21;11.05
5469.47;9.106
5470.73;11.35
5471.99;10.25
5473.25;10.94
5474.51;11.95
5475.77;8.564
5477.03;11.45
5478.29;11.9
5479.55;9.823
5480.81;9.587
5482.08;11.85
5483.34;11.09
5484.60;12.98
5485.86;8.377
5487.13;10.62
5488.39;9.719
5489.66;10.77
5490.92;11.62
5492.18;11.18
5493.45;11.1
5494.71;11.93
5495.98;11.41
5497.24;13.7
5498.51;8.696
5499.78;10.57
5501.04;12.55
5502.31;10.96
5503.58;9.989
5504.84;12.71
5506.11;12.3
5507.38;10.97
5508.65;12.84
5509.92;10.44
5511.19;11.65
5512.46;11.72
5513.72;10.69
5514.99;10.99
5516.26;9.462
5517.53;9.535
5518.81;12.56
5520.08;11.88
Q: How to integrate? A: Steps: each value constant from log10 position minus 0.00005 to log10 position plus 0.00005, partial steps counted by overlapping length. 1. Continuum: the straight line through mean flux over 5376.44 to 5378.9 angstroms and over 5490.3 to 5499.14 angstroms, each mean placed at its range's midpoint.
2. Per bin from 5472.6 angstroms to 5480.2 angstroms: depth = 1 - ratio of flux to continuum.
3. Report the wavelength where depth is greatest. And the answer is 5475.77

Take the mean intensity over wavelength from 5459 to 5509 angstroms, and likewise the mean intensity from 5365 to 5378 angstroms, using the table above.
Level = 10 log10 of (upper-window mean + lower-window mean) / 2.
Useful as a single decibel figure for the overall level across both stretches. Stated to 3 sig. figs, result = 10.4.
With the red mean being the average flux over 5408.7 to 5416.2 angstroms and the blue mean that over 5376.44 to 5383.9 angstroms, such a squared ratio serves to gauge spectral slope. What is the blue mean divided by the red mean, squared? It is 1.40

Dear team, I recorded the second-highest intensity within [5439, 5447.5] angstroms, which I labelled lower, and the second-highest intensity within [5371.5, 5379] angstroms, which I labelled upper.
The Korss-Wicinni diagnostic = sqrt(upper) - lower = -9.6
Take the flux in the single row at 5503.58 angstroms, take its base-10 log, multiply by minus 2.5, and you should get -2.50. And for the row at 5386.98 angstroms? -2.71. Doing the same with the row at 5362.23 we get -2.66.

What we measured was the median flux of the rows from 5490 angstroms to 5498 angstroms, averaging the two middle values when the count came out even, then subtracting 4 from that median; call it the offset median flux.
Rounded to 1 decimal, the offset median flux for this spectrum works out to 7.5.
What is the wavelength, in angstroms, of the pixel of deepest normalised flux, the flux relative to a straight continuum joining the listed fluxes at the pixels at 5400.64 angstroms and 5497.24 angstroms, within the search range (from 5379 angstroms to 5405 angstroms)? 5401.88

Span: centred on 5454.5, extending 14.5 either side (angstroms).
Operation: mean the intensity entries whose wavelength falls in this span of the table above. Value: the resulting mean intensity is 10.7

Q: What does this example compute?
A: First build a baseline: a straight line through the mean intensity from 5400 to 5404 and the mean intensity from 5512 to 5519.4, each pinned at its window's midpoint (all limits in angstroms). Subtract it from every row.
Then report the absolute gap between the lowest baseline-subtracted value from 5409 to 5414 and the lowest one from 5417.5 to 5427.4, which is 0.7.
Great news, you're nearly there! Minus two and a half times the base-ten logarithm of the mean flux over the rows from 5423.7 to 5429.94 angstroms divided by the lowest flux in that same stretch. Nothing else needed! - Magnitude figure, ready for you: -0.16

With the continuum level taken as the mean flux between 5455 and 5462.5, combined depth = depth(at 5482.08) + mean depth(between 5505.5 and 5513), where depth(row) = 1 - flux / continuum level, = -0.09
